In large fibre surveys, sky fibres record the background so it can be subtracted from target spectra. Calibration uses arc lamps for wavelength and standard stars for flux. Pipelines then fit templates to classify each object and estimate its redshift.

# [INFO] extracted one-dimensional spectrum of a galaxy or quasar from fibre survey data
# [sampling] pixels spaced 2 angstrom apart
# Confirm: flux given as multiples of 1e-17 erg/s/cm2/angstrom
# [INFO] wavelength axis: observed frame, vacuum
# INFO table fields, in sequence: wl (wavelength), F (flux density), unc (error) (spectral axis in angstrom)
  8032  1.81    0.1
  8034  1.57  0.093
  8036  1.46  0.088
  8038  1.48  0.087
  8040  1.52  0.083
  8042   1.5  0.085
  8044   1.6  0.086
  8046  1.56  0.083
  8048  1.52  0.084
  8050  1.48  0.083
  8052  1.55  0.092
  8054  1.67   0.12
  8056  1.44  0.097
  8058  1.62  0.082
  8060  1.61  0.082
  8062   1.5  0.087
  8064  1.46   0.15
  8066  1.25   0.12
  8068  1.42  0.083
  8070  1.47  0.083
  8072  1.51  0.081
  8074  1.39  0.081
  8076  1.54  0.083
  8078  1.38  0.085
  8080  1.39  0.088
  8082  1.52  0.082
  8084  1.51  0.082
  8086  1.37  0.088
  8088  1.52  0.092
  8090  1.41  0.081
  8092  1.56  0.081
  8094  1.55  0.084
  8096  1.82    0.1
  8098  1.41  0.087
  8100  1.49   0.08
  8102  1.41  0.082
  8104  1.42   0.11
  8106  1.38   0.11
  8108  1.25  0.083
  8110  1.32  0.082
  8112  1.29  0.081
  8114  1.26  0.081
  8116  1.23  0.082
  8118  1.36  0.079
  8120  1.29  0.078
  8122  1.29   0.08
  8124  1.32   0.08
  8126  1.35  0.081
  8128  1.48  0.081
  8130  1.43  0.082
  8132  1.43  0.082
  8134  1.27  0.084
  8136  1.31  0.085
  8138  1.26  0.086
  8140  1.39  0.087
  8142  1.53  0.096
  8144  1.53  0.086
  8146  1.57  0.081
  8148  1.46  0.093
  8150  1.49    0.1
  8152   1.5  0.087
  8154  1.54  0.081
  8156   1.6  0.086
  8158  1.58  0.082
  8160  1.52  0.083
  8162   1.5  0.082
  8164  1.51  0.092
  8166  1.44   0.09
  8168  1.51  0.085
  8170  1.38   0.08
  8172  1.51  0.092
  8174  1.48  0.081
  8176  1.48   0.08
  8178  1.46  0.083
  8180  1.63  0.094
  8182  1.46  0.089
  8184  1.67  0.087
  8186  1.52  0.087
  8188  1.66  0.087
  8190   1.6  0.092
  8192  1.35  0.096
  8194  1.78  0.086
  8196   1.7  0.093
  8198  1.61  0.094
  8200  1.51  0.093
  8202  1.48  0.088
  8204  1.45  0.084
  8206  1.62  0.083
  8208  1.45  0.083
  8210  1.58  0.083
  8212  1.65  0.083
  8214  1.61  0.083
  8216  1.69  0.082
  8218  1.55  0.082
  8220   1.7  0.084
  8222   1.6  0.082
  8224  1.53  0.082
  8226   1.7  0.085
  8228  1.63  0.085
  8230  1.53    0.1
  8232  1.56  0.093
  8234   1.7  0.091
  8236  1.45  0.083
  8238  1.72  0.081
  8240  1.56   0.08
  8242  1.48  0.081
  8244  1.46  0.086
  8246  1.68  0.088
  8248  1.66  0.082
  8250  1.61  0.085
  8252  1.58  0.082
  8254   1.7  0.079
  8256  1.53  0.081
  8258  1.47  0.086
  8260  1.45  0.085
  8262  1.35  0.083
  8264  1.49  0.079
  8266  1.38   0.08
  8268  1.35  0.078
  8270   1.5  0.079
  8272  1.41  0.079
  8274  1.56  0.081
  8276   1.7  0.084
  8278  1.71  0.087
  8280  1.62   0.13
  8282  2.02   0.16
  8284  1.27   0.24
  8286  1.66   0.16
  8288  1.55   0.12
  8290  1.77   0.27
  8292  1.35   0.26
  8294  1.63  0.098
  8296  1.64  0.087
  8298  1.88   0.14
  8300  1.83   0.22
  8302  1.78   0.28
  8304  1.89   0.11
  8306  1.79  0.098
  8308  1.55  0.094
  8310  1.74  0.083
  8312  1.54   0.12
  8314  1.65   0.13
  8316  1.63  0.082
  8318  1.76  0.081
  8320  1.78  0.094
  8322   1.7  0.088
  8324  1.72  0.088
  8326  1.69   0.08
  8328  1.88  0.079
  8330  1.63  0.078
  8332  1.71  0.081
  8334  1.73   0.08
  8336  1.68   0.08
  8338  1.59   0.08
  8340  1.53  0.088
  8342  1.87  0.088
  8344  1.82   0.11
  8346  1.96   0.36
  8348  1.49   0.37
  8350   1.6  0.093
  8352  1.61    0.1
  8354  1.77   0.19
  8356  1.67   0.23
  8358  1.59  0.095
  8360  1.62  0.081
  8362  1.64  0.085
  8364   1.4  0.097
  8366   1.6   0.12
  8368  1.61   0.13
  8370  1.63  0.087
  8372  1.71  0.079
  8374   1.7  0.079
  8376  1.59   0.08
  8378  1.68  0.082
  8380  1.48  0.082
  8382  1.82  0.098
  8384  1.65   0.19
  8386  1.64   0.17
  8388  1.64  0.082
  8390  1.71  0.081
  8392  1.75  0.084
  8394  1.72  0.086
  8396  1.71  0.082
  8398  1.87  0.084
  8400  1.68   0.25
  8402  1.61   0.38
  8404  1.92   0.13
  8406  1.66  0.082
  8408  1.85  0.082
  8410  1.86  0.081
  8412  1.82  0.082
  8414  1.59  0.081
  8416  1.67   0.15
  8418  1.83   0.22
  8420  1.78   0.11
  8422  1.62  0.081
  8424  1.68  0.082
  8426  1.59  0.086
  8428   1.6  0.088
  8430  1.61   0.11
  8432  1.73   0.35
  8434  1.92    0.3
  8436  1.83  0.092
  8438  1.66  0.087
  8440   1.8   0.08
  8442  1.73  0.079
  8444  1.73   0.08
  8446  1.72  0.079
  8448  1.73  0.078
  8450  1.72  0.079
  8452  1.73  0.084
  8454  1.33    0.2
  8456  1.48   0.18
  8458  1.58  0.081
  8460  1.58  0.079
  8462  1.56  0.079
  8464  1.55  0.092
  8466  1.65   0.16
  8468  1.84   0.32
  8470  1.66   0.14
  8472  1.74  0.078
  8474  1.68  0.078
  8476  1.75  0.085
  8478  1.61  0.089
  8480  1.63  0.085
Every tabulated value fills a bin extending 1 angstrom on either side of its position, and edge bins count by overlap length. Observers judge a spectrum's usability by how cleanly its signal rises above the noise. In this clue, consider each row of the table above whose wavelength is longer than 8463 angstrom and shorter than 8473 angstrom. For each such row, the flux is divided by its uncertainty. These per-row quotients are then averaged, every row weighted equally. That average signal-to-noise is 13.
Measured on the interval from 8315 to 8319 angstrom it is 21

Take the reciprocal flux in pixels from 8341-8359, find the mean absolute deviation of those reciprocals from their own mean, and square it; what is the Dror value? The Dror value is 0.0019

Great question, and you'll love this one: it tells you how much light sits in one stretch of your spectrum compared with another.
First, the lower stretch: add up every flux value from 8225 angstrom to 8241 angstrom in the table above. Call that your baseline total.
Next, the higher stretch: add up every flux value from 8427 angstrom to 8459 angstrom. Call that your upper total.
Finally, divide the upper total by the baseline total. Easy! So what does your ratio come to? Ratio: 2.1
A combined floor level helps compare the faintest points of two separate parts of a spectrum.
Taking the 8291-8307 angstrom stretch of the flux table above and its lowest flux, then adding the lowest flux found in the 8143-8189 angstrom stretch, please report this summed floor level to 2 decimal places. 2.73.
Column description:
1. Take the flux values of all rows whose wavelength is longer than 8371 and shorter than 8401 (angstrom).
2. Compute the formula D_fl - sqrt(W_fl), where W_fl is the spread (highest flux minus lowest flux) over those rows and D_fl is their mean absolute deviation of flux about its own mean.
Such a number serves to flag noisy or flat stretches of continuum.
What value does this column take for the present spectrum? -0.56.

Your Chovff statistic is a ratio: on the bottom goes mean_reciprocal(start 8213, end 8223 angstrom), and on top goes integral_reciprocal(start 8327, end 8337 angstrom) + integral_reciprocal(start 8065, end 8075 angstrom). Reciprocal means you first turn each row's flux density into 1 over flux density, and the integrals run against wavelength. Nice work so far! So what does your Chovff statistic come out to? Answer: 21.1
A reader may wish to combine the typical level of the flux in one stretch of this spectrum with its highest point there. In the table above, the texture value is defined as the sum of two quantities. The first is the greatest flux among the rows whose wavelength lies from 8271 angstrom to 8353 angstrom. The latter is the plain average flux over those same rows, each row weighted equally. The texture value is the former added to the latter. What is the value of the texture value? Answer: 3.7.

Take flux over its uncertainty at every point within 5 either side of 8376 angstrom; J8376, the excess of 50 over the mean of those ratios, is 29.7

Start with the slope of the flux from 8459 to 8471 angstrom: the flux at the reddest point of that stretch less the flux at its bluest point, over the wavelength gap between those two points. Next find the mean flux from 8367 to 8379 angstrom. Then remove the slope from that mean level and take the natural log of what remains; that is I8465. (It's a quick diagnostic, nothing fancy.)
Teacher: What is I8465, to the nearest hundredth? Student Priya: 0.50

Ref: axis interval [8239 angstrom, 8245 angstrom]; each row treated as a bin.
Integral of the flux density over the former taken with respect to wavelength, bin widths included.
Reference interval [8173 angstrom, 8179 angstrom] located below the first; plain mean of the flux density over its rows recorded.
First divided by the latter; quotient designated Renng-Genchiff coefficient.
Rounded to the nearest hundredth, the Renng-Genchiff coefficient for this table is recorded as 6.11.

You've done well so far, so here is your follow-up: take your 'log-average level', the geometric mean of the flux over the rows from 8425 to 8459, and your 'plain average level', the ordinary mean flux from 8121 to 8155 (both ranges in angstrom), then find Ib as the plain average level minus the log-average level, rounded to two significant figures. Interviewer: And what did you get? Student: -0.25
